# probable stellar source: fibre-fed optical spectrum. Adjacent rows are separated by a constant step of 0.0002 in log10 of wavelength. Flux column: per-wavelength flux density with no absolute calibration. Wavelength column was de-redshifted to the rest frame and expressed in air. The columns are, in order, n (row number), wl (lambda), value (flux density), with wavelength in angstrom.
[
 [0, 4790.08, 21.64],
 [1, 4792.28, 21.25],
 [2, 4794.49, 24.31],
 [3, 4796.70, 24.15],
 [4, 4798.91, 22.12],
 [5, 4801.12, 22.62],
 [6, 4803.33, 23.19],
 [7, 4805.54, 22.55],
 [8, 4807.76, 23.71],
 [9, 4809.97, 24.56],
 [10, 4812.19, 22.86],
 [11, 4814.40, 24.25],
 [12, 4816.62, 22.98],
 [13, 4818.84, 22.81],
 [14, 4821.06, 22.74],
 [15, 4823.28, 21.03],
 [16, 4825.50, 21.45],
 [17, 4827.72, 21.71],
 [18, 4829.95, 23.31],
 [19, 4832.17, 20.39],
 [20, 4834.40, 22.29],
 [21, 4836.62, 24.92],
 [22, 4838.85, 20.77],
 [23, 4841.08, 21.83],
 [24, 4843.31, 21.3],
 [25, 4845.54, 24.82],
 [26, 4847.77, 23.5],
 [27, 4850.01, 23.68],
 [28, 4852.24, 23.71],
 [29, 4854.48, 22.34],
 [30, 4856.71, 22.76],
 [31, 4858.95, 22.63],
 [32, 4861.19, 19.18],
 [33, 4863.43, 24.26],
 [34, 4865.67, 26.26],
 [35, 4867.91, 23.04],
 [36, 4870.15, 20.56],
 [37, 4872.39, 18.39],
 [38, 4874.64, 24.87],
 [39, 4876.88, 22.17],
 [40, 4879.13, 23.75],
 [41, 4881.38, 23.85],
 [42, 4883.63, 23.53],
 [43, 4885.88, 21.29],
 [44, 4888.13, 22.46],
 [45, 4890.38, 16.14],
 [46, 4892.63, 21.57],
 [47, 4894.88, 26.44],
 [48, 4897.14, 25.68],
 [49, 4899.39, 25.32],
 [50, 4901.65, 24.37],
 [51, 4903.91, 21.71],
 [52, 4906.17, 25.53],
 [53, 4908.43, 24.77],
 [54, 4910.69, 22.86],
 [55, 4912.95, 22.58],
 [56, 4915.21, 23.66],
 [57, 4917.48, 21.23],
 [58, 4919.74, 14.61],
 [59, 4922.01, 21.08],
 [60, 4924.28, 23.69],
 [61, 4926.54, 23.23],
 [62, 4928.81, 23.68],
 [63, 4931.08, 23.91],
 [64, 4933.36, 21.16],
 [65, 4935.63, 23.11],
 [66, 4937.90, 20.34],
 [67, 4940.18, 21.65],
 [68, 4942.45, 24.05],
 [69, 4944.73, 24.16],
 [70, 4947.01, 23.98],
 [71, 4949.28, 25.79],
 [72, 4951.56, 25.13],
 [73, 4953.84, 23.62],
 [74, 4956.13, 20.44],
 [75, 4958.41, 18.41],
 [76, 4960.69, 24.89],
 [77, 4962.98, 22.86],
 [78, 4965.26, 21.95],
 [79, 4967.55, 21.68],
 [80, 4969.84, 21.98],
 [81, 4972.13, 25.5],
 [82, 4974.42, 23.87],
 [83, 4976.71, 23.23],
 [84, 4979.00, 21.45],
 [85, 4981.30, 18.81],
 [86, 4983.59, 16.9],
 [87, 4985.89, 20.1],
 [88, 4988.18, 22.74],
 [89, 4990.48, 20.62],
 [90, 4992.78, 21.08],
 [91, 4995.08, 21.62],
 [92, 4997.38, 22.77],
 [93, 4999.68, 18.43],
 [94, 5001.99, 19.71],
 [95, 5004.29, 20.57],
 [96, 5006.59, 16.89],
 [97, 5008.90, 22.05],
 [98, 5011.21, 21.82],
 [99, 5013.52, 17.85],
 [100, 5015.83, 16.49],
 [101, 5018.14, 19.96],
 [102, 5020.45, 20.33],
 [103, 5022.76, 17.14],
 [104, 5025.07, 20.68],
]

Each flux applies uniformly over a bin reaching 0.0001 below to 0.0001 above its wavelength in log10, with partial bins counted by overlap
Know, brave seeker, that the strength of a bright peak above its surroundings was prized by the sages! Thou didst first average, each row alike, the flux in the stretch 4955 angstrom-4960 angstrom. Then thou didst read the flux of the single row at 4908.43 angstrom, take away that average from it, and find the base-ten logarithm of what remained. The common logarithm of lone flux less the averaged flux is 0.7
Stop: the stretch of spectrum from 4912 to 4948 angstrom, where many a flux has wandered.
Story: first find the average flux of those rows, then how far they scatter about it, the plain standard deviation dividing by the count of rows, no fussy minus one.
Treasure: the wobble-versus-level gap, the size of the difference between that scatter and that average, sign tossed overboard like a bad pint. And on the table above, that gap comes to 19.9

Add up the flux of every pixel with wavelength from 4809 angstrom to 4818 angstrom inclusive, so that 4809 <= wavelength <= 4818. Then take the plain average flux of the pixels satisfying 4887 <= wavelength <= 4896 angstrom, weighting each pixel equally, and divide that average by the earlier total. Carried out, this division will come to 0.229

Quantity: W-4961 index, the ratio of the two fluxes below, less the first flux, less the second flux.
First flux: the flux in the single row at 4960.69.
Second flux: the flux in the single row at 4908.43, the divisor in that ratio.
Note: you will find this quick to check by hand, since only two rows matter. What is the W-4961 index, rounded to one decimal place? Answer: -48.7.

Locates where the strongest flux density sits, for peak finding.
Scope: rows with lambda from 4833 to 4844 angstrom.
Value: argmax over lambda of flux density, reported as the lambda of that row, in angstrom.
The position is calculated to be 4836.62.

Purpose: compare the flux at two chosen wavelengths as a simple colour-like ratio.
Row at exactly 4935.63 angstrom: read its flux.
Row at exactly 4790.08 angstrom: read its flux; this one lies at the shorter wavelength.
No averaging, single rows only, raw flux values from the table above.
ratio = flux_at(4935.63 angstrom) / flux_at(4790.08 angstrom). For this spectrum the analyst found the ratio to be 1.07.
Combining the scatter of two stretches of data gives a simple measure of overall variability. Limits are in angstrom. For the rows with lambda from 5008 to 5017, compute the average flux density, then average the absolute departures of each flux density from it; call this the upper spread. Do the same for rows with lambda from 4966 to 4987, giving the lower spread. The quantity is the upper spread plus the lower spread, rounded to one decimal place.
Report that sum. 4.3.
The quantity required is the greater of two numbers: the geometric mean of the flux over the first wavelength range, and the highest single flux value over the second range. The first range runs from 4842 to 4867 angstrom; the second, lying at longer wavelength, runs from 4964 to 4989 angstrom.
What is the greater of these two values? 25.5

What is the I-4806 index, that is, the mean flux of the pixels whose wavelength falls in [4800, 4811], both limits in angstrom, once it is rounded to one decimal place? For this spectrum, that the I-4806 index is 23.3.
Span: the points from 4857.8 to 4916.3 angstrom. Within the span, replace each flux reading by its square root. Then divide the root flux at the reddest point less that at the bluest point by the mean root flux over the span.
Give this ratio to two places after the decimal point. 0.02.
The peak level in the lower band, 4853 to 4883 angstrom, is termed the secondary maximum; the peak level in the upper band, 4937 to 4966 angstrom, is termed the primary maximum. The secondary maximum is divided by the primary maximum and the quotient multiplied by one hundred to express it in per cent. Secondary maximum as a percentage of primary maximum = 102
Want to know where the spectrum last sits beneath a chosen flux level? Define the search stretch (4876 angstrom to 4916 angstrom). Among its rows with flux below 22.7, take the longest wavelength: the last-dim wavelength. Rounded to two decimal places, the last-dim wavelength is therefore 4912.95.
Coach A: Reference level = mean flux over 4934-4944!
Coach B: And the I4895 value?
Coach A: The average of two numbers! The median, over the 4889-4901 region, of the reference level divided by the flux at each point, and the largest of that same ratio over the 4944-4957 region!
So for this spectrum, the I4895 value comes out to 0.99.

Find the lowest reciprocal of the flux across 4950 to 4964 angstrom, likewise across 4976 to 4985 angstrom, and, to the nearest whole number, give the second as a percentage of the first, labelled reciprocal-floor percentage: 108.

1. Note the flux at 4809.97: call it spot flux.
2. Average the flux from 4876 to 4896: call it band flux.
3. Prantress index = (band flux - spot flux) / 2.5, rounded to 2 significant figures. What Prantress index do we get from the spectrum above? -0.88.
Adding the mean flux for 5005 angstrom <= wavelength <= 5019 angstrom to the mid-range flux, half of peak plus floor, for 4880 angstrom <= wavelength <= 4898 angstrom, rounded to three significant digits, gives 40.5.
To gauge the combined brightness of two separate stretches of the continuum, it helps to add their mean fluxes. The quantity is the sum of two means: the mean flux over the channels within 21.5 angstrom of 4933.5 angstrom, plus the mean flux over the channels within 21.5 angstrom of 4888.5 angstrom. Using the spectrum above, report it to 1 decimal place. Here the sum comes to 45.6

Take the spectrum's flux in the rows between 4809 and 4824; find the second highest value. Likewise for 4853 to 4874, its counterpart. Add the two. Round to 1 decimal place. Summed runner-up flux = 48.5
